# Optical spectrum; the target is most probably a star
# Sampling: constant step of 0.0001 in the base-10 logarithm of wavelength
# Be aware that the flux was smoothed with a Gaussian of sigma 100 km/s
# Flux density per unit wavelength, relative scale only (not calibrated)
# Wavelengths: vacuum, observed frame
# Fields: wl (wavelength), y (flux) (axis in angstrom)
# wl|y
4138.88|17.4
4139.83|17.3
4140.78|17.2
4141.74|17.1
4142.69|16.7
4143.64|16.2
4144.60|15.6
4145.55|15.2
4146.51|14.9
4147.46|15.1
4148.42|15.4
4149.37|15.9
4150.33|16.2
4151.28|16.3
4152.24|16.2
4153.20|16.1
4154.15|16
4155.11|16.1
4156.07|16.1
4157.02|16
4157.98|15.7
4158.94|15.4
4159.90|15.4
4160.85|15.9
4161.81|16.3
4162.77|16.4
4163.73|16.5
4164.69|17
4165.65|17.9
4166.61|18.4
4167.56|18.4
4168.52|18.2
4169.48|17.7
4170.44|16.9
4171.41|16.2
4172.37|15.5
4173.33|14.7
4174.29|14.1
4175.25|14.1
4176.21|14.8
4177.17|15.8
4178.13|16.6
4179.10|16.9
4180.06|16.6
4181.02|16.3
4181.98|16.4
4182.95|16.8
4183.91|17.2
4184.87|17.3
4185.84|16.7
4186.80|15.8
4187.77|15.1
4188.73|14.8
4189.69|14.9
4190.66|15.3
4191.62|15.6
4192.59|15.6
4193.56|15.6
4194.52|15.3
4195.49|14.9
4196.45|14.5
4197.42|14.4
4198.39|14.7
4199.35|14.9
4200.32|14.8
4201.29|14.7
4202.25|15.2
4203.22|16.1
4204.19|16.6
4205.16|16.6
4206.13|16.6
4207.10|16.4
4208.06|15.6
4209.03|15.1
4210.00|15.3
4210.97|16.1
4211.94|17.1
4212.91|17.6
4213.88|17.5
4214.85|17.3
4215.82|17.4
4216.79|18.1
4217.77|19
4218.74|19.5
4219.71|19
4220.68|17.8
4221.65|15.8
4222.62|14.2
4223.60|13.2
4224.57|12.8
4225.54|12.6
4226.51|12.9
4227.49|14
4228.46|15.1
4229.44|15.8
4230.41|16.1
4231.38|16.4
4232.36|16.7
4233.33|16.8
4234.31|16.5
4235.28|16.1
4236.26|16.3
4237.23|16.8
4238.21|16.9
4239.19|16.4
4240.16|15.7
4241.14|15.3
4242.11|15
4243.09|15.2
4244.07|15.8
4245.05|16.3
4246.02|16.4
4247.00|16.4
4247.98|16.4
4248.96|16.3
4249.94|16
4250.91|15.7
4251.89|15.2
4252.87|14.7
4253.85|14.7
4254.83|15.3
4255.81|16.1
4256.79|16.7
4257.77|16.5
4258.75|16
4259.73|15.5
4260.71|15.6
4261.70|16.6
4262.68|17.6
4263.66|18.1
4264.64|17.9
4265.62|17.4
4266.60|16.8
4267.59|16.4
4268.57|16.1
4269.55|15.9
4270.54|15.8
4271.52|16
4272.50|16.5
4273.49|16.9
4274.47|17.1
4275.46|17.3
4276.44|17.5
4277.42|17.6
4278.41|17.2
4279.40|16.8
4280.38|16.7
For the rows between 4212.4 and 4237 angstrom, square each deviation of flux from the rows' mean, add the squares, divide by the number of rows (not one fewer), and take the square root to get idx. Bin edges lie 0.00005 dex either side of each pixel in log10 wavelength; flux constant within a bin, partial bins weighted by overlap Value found 1.95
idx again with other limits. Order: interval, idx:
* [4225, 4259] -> 1.00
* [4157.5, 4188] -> 1.11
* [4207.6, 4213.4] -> 0.92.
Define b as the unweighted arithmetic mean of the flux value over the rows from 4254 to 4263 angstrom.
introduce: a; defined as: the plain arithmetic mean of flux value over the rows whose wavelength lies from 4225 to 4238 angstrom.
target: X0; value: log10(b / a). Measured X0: 0.02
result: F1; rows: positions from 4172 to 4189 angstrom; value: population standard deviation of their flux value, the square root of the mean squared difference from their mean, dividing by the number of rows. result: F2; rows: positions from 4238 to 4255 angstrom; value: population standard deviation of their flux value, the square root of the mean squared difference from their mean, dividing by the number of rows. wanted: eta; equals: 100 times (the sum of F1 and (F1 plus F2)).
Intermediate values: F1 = 1.02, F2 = 0.6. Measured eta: 268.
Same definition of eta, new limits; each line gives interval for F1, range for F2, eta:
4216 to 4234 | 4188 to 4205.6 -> 502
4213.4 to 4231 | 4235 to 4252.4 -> 505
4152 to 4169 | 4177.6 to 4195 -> 271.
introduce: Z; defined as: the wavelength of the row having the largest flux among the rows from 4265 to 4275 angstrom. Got 4265.62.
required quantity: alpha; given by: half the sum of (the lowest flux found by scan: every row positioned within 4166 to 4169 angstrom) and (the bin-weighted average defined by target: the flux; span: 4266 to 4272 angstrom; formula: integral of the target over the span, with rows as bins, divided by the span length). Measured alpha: 17.2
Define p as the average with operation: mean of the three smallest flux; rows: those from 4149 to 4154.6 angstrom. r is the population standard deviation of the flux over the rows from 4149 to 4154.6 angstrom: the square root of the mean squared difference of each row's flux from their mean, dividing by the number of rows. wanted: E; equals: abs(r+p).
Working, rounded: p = 16.0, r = 0.1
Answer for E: 16.13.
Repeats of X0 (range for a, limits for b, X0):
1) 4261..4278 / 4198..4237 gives -0.02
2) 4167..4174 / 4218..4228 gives -0.04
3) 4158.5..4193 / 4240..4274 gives 0.00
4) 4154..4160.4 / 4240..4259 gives 0.00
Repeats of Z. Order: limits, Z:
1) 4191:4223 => 4218.74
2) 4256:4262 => 4256.79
